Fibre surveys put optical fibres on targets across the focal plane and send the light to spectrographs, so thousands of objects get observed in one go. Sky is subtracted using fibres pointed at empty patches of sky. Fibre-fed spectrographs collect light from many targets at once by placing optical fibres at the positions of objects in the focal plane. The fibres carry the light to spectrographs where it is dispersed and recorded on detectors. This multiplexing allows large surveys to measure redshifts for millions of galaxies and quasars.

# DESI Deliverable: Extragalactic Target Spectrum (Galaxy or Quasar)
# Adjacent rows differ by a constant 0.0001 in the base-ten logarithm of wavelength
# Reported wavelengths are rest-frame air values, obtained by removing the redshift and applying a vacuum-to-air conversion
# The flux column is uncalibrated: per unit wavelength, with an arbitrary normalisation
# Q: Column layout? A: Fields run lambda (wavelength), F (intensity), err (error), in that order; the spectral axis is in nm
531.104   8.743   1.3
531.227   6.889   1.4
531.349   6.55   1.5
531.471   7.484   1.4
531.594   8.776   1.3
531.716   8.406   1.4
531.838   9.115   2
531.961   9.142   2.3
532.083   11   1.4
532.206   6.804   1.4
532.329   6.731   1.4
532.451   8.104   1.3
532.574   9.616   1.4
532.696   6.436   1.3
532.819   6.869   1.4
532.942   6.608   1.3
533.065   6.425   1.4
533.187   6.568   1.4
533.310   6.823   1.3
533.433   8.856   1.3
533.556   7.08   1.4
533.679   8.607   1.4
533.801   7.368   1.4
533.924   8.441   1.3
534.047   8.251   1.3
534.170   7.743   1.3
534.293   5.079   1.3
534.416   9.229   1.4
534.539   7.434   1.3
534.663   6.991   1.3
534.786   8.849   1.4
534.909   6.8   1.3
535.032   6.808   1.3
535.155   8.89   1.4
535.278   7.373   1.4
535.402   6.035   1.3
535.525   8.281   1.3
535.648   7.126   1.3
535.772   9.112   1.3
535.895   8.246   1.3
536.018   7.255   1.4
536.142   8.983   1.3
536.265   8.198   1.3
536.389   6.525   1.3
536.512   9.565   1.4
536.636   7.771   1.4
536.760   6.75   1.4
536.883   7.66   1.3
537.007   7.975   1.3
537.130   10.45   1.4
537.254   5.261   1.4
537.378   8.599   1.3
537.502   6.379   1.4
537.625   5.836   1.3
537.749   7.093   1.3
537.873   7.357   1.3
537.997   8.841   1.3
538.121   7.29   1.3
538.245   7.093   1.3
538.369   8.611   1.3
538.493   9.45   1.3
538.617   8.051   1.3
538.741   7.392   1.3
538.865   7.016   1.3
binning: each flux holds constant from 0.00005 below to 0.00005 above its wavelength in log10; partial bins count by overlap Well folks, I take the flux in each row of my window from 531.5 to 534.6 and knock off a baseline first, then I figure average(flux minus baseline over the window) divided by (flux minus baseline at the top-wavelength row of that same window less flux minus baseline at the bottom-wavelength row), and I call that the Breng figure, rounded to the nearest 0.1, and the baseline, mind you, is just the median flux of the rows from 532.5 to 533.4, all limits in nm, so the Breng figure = -0.9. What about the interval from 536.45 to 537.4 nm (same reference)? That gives -1.4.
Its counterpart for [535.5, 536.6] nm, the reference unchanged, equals 1.2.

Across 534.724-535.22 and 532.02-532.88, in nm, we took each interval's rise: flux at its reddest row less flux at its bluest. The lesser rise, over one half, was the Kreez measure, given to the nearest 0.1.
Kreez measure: -8.3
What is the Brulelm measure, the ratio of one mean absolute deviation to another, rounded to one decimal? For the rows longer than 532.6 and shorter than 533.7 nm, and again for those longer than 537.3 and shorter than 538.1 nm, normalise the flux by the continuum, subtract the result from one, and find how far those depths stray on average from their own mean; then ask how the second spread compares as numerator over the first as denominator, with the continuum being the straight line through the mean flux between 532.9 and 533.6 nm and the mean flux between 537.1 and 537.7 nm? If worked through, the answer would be 1.3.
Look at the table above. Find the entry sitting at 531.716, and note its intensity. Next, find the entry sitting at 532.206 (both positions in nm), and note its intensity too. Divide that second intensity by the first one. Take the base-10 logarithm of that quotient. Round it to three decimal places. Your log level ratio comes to -0.092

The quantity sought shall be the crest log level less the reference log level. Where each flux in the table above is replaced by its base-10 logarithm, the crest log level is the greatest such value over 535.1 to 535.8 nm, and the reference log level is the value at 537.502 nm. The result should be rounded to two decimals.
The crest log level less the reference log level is 0.15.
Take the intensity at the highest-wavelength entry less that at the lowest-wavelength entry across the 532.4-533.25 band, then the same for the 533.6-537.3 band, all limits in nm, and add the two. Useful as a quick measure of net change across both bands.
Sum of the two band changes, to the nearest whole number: -5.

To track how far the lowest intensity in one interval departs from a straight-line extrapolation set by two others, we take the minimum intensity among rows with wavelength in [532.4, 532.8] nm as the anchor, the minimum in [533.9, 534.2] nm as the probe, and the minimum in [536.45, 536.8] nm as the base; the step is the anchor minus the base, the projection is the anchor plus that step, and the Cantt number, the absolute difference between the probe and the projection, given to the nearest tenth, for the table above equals 1.6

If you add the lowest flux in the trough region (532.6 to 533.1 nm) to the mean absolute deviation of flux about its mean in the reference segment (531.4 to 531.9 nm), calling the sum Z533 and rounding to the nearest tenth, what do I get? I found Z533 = 6.9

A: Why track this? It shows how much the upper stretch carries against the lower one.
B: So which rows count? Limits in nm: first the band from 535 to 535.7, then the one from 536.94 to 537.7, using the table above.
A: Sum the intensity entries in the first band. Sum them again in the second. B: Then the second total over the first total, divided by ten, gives 0.100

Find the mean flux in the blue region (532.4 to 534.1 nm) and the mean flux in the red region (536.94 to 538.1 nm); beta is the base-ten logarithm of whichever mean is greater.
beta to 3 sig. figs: 0.879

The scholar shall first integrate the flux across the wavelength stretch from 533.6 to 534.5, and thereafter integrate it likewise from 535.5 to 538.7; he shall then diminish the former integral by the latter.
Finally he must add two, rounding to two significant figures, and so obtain -16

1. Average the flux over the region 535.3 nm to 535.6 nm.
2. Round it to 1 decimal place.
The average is 7.2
